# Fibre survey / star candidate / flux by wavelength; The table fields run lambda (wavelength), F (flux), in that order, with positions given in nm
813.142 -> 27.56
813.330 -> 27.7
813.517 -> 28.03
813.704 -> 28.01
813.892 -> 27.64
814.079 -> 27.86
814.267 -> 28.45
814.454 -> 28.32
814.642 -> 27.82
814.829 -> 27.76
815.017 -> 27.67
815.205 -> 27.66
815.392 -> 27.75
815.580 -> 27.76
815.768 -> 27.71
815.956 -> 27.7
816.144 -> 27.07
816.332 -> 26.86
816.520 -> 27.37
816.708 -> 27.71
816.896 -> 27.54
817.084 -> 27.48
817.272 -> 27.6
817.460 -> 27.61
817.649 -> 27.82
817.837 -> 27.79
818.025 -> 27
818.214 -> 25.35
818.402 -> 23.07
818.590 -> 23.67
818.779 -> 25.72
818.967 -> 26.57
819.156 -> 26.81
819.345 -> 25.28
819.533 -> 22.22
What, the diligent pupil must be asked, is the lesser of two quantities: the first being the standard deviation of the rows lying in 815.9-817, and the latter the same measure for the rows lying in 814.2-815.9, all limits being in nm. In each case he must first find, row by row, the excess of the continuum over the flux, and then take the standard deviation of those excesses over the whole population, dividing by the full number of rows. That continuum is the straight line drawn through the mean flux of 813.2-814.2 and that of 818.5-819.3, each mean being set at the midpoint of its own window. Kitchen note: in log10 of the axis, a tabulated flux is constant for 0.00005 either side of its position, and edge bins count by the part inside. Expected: 0.180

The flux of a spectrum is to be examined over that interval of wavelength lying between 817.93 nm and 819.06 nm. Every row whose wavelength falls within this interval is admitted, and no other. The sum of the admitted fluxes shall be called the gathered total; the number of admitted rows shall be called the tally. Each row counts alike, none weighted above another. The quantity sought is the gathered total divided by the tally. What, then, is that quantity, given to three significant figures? 25.2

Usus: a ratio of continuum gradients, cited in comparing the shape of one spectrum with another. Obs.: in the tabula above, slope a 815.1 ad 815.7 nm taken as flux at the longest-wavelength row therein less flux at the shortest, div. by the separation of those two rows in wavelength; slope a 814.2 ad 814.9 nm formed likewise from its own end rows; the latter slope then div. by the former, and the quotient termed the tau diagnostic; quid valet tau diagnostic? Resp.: -4.6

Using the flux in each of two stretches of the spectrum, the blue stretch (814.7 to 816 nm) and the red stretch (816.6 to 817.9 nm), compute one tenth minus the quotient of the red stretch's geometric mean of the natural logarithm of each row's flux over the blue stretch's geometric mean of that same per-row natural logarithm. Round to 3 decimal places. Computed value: -0.899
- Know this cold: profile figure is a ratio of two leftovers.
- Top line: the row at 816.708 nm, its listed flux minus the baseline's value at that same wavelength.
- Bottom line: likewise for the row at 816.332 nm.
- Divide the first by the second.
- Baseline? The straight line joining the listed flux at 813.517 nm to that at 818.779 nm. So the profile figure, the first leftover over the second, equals 16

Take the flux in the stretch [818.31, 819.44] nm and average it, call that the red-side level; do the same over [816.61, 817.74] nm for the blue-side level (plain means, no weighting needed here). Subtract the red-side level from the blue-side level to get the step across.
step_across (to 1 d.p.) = 2.4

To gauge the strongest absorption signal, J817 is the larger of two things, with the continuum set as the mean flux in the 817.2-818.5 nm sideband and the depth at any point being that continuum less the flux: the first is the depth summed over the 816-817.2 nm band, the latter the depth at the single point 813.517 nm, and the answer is -1.4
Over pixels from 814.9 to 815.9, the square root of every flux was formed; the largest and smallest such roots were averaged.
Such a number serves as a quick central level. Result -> 5.26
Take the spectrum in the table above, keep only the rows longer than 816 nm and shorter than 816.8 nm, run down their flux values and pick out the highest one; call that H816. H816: 27.71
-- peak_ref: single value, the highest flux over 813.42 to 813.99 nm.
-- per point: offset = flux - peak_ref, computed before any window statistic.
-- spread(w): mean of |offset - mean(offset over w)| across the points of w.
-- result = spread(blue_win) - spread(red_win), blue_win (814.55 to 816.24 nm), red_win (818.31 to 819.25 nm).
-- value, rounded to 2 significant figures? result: -1.3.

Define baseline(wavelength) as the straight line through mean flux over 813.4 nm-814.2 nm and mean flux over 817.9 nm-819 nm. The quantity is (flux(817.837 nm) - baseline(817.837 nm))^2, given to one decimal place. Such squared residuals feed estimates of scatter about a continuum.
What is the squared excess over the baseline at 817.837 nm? 4.8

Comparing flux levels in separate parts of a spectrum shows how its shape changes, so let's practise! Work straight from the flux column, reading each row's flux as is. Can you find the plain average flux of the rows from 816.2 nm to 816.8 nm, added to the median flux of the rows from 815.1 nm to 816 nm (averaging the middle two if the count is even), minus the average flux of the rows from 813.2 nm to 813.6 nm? 27.2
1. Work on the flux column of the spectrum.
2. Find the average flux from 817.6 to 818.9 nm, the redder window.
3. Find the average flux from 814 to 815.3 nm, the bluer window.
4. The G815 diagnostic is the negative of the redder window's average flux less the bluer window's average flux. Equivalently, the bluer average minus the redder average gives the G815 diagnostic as 2.2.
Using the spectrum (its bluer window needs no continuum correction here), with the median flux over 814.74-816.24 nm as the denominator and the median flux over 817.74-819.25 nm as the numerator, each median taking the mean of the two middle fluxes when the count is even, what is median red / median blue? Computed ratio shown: 0.944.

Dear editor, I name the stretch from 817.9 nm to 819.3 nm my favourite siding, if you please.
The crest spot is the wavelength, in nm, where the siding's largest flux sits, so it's 818.025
